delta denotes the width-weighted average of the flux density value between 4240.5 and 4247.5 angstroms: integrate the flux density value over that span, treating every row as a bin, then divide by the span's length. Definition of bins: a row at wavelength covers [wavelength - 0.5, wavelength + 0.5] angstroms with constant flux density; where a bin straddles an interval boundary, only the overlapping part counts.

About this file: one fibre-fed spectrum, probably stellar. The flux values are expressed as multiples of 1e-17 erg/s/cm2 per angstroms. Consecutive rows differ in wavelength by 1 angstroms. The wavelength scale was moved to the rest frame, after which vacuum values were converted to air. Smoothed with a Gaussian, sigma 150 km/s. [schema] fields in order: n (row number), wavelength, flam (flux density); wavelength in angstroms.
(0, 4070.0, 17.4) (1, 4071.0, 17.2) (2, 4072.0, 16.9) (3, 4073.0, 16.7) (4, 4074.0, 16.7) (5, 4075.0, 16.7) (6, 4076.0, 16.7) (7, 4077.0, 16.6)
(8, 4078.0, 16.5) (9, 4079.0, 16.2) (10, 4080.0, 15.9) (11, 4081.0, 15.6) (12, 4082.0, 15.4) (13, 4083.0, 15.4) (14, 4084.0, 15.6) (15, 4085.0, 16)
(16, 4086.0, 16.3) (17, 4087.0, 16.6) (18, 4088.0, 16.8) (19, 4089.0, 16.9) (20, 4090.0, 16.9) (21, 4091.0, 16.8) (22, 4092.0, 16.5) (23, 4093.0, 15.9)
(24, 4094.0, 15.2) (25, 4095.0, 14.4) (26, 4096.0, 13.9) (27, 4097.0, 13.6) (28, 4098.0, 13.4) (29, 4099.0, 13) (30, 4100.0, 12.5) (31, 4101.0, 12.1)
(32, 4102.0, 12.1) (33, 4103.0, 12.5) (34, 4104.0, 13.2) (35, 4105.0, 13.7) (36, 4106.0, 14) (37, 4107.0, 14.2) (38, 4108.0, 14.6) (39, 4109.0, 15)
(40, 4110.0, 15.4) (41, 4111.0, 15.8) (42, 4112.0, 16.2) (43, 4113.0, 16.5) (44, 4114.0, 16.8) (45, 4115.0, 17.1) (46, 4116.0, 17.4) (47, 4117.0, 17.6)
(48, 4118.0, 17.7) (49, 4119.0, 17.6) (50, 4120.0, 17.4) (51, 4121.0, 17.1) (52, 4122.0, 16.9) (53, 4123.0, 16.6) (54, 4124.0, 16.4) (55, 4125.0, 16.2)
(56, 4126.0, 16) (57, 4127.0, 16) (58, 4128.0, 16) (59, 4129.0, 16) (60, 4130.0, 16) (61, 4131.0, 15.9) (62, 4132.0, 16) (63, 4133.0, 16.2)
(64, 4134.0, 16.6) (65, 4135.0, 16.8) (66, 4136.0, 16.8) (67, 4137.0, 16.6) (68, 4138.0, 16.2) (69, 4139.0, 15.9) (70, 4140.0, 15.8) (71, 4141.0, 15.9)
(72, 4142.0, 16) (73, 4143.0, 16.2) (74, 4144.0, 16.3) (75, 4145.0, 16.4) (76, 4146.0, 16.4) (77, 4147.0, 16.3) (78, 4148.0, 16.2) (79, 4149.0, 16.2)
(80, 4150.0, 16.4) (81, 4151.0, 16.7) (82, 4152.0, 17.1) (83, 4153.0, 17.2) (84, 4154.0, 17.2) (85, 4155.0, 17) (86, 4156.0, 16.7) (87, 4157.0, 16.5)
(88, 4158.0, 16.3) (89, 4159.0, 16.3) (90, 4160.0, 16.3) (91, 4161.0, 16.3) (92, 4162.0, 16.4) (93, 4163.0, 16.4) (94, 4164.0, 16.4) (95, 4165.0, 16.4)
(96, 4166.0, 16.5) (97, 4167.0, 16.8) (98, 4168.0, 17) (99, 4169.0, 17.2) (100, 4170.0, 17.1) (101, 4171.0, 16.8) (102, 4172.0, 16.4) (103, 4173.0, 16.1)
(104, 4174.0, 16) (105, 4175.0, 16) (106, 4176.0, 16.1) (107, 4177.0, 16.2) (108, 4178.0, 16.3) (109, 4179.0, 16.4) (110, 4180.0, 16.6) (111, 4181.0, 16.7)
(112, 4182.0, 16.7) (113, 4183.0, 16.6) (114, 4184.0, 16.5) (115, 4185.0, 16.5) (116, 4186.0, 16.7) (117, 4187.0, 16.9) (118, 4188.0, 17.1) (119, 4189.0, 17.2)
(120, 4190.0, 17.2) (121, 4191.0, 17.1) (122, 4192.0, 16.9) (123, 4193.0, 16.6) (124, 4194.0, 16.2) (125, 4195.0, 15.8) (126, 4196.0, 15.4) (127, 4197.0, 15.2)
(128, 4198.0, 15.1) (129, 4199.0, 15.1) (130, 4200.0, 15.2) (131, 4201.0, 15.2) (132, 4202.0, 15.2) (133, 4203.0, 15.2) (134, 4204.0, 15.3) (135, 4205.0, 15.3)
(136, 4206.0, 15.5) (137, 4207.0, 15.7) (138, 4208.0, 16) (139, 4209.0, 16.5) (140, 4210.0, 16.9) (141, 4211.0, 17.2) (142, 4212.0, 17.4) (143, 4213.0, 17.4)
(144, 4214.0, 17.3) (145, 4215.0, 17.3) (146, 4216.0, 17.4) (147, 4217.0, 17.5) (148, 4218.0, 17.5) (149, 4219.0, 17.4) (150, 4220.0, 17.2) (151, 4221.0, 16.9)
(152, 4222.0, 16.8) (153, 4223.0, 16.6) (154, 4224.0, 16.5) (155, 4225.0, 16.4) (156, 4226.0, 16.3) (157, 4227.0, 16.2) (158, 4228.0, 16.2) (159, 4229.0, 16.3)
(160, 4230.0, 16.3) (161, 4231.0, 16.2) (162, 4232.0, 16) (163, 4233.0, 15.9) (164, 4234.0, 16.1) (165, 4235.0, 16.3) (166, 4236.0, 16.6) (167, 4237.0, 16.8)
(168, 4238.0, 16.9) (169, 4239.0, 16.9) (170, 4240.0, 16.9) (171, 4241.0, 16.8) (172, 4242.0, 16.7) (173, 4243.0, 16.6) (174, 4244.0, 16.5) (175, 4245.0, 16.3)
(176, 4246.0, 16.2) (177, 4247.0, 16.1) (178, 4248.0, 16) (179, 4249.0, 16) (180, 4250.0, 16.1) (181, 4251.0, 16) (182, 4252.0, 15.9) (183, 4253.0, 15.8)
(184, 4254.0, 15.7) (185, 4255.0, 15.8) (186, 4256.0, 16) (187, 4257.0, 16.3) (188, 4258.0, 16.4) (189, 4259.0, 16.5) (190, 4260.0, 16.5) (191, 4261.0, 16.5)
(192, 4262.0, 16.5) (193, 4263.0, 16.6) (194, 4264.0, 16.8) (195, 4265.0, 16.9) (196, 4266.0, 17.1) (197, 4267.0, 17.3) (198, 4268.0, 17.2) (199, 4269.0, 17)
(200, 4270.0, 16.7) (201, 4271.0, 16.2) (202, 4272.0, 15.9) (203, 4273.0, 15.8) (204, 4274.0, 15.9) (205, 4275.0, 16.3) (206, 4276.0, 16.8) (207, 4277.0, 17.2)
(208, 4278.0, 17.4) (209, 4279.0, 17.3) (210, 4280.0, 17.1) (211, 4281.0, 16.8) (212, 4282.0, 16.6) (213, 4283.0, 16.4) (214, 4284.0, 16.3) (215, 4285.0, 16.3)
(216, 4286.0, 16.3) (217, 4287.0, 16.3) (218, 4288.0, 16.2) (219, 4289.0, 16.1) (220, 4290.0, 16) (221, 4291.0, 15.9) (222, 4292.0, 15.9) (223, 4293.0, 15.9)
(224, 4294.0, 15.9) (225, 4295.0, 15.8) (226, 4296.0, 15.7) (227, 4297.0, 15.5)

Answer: 16.5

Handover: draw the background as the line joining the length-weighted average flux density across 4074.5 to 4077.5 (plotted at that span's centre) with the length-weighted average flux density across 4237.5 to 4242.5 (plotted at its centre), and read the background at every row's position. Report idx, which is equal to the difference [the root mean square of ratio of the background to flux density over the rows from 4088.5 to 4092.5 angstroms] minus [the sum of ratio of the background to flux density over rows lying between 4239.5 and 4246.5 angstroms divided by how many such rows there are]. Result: -0.02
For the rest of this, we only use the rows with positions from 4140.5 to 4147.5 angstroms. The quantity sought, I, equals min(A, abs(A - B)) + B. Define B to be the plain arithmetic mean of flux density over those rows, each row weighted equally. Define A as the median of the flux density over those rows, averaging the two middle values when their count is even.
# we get 16.3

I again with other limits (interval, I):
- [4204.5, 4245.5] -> 16.6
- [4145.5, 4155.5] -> 16.8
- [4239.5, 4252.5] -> 16.4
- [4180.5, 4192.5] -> 16.9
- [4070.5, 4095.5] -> 16.5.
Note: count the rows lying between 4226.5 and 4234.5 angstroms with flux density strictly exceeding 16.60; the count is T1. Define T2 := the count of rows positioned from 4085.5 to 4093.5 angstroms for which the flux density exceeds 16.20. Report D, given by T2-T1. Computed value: 7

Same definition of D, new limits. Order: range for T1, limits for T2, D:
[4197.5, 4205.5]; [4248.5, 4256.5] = 0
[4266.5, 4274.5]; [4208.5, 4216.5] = 4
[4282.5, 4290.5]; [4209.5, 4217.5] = 8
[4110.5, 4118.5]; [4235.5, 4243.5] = 3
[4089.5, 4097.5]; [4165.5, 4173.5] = 5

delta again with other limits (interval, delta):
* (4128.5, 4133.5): 16.0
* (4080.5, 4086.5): 15.7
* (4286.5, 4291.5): 16.1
